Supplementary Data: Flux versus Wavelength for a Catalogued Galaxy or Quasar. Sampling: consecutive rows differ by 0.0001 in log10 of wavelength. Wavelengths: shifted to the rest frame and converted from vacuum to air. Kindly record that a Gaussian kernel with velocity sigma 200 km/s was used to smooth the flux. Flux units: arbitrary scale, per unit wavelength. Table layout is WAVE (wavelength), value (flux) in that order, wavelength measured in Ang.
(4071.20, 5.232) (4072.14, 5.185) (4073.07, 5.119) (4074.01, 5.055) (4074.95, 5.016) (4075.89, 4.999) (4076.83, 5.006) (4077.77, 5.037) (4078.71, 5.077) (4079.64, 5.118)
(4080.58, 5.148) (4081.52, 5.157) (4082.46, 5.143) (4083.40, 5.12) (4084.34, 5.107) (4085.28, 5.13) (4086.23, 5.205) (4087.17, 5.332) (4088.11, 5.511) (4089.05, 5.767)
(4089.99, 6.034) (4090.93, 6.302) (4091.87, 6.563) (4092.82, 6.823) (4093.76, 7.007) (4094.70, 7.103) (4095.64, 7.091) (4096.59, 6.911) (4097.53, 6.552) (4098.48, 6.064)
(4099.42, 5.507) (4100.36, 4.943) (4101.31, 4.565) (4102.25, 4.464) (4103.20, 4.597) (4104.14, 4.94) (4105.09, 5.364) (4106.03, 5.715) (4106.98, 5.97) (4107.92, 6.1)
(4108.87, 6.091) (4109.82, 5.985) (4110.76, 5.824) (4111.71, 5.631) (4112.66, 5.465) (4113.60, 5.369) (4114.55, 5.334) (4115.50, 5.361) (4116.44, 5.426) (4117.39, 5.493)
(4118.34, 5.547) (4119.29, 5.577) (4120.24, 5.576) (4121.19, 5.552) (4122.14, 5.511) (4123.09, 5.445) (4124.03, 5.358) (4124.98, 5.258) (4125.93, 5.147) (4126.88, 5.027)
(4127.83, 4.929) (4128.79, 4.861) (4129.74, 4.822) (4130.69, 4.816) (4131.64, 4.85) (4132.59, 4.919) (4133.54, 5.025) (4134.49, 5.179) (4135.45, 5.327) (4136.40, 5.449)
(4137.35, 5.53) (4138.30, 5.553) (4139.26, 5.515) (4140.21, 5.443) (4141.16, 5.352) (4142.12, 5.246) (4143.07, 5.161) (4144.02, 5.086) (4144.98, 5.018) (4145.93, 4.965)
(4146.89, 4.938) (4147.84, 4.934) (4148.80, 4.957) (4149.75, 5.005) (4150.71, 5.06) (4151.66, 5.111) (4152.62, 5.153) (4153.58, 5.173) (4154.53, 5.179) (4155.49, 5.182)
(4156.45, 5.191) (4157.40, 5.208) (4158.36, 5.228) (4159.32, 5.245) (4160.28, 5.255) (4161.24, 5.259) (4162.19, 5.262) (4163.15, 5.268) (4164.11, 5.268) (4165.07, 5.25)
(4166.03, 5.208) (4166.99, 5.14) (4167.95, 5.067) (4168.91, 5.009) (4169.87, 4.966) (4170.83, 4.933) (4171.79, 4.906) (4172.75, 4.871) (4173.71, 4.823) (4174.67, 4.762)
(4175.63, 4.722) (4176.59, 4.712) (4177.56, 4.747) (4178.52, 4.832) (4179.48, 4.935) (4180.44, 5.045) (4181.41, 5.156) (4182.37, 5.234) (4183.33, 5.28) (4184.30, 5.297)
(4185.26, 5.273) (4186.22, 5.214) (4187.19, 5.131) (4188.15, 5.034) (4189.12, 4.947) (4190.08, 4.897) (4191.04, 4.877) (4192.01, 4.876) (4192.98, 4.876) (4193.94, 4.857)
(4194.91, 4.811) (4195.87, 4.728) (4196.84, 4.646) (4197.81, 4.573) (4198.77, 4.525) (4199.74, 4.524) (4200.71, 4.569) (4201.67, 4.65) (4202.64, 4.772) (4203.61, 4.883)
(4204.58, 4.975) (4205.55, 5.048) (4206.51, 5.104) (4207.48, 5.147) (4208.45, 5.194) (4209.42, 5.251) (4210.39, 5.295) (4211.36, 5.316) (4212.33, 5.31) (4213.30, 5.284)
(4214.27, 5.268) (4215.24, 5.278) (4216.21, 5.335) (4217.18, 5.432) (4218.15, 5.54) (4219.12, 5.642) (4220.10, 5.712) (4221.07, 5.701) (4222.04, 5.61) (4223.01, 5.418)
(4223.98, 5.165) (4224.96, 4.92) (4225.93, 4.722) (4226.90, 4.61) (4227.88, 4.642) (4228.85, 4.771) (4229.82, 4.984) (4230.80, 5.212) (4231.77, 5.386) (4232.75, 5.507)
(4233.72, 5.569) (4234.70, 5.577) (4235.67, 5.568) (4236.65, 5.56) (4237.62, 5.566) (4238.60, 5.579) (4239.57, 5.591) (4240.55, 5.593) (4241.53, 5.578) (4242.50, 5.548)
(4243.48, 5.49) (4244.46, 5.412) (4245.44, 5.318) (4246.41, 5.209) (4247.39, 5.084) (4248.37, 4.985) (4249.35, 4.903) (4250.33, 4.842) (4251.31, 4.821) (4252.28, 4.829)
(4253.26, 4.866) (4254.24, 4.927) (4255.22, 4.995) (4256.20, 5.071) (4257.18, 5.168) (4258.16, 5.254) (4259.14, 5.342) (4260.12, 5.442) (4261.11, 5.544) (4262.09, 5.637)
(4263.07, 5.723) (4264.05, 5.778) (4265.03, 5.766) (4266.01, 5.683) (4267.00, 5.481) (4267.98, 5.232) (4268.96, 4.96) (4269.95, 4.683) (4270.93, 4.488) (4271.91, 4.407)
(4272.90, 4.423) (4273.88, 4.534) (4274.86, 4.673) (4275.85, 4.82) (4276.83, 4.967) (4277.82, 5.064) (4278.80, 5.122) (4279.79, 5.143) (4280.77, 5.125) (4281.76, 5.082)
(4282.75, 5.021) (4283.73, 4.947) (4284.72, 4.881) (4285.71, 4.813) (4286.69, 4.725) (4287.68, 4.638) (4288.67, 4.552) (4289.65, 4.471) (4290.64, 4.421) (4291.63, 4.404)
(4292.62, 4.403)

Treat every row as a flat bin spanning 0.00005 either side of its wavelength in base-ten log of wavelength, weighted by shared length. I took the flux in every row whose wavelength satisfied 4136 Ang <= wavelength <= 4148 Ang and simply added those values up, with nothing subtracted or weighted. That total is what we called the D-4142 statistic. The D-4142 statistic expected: 68.2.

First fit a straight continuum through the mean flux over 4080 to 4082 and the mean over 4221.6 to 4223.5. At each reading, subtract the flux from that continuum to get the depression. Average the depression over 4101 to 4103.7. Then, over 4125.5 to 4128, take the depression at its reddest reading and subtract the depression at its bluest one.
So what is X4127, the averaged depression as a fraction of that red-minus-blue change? 3.0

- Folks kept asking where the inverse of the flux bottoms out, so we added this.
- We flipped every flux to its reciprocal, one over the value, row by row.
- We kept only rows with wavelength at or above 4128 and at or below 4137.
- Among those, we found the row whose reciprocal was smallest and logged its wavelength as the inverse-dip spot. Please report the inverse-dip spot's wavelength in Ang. 4136.40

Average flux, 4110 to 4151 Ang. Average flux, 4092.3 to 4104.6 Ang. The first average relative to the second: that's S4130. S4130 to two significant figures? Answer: 0.89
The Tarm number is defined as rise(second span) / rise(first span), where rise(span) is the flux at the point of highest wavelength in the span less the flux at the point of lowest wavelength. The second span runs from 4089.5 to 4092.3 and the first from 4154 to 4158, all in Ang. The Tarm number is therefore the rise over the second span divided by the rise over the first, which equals 18.2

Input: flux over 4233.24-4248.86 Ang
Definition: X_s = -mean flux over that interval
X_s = -5.5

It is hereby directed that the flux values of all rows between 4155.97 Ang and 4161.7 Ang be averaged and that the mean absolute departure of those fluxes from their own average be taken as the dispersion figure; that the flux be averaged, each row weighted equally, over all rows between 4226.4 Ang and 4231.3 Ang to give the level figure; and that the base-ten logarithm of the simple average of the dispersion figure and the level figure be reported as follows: 0.39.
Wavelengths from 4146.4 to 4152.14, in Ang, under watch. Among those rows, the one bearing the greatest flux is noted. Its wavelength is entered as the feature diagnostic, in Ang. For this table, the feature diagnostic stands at 4151.66 Ang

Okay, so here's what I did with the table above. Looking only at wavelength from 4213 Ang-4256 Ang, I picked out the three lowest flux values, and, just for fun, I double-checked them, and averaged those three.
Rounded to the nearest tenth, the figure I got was 4.7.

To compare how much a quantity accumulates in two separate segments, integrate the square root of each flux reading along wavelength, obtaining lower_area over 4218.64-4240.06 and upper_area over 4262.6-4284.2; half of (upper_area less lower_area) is -0.4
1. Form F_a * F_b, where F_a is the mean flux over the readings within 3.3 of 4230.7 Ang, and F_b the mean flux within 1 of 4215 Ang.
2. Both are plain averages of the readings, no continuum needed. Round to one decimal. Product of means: 27.2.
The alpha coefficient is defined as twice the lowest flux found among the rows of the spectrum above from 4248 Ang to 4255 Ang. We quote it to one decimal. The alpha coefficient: 9.6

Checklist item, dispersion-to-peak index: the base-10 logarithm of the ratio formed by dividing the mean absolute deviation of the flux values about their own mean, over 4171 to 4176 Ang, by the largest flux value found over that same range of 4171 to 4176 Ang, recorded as -1.9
